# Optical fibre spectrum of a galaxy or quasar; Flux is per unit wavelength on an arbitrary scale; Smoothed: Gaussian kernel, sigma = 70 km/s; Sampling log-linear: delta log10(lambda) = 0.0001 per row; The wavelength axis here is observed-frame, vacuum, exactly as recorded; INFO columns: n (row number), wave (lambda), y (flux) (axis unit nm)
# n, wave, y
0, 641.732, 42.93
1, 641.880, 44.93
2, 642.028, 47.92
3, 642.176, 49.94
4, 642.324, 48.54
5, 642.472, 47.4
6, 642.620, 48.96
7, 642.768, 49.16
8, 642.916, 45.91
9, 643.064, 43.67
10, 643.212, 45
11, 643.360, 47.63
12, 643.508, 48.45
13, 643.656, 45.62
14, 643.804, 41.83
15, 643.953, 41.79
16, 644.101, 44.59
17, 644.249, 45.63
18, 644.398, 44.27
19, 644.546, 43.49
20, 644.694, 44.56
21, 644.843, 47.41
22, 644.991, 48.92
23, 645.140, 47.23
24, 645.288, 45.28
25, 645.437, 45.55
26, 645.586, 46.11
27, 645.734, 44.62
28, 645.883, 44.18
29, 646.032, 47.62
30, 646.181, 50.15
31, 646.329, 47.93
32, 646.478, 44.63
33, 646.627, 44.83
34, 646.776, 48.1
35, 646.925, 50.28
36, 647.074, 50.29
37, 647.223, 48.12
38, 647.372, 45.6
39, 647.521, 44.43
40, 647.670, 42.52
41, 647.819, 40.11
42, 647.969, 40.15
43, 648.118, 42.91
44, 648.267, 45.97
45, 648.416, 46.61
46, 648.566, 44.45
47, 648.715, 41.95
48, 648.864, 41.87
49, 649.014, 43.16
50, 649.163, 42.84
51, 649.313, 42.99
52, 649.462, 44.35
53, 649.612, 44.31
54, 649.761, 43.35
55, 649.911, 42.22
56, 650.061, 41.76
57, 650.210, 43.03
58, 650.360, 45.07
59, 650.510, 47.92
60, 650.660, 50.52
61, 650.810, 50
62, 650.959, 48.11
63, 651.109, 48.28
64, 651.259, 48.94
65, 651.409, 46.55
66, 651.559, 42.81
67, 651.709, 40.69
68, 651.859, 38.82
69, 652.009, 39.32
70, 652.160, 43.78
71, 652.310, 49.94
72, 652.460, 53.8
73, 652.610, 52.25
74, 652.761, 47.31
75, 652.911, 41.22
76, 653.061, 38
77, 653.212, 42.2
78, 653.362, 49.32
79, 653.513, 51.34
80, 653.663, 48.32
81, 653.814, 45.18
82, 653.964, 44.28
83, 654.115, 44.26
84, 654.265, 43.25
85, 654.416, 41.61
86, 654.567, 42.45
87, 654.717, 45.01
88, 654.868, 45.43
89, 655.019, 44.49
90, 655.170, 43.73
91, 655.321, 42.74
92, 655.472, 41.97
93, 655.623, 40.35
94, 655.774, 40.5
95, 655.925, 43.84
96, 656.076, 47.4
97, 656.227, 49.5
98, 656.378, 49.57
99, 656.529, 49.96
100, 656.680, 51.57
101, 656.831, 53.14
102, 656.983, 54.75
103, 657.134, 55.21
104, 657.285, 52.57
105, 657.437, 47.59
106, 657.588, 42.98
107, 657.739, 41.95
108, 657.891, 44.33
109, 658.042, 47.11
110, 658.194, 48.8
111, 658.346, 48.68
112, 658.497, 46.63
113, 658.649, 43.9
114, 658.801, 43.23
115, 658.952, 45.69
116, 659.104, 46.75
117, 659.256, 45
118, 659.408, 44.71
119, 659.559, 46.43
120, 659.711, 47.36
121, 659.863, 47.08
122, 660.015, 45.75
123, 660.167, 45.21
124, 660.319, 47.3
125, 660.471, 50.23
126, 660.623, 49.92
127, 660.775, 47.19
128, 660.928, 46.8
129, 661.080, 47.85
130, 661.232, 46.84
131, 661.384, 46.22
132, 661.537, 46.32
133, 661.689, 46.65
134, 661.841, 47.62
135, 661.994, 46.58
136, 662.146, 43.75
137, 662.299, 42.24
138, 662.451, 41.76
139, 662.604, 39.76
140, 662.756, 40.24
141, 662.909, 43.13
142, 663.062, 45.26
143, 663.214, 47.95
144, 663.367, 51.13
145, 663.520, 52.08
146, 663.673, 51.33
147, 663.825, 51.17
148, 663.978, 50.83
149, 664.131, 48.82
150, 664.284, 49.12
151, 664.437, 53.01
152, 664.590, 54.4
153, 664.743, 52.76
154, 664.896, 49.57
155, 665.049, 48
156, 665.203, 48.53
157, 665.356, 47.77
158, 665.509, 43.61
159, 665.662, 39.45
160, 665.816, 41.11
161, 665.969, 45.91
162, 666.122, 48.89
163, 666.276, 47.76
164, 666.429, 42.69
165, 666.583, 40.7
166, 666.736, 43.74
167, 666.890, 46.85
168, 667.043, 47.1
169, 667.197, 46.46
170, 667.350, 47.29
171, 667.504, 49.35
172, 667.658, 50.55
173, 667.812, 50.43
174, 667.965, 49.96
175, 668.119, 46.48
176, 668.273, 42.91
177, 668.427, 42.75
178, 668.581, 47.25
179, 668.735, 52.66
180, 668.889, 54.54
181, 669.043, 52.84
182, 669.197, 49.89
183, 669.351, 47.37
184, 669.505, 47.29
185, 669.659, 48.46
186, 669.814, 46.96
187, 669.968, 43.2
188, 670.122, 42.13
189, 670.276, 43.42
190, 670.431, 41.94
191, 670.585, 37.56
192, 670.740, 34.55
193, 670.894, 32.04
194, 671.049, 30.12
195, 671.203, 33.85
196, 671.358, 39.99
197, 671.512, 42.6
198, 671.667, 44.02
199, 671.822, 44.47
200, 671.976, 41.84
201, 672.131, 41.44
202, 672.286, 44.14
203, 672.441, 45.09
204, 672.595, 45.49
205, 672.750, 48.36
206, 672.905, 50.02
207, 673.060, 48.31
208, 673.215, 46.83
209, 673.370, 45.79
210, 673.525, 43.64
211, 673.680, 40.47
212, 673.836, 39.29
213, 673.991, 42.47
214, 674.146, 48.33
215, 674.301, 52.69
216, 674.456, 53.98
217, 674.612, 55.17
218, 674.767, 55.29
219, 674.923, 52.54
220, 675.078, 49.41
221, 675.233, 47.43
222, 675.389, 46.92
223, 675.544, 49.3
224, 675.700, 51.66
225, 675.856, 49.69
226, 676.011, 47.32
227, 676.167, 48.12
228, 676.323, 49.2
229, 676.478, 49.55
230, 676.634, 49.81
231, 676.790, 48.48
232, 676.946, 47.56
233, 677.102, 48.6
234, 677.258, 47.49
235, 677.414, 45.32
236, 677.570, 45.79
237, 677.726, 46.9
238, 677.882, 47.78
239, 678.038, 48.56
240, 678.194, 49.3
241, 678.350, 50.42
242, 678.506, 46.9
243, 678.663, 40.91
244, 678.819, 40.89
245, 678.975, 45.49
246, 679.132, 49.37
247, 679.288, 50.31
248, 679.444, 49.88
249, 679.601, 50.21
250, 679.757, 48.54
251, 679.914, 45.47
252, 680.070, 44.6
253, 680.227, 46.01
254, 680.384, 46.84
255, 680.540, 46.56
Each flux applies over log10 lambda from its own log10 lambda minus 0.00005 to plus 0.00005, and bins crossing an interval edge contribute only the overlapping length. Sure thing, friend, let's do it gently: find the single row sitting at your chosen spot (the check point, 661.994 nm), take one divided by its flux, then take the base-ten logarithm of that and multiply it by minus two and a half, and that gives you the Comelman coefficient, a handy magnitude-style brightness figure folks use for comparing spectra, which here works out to 4.17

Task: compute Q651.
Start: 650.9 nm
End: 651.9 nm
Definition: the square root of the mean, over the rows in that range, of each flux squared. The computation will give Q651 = 45.0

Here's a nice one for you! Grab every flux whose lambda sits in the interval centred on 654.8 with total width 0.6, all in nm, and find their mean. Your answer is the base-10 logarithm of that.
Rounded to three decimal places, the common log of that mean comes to 1.647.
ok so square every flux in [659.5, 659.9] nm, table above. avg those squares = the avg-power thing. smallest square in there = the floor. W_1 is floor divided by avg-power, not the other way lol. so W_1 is 0.978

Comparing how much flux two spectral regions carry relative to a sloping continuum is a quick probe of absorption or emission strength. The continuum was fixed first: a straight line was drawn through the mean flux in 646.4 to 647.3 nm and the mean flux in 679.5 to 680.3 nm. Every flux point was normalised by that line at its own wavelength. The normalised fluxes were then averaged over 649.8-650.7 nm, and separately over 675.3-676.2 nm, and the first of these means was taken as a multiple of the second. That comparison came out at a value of 0.91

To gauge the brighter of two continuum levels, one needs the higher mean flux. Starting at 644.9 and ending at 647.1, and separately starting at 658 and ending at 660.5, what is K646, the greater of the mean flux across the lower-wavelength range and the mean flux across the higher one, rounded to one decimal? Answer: 47.0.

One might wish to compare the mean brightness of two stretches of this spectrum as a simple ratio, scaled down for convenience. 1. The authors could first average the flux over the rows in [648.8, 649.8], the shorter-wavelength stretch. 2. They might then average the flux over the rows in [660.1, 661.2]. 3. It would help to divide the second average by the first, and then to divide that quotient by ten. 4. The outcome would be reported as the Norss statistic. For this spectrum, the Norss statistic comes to 0.1104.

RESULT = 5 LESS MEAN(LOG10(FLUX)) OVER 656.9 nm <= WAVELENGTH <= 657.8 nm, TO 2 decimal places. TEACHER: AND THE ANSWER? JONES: 3.31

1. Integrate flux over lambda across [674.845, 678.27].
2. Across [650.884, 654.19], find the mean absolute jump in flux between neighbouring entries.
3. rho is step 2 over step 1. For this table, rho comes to 0.018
